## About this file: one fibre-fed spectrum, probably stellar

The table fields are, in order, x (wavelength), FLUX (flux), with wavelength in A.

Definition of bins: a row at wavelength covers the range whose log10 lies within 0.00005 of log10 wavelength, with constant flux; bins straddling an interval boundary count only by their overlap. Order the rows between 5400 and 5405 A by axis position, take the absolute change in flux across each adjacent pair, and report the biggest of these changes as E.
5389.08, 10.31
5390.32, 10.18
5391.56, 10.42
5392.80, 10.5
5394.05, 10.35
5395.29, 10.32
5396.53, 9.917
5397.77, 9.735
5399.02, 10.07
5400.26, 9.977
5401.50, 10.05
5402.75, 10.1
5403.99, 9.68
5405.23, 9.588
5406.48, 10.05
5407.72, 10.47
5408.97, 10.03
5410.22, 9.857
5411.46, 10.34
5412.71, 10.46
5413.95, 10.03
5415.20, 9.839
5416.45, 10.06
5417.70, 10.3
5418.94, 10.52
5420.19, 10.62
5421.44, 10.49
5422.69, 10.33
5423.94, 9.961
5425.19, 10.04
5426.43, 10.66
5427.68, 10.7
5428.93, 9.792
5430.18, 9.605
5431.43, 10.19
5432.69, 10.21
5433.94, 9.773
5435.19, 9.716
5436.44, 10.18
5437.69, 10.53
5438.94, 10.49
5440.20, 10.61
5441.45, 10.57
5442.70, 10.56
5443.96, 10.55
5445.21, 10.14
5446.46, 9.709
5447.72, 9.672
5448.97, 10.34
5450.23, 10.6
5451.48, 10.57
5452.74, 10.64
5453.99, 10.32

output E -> 0.42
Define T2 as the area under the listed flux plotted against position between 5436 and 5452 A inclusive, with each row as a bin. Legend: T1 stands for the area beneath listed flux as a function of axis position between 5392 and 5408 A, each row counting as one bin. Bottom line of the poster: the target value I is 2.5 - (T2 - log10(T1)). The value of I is -161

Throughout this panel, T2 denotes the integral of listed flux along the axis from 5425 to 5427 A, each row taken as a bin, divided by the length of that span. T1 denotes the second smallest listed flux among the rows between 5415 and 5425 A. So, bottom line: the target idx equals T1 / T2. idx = 0.95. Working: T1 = 9.961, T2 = 10.5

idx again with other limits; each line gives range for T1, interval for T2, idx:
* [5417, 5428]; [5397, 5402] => 1.01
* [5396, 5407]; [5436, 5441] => 0.92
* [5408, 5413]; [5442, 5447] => 0.98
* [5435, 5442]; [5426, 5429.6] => 0.98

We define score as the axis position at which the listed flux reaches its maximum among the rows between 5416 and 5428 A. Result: 5427.68 A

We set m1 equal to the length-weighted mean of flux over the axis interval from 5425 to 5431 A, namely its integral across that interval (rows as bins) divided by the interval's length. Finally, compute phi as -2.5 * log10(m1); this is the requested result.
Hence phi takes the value -2.520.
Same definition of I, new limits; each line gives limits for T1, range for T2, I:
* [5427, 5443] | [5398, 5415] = -166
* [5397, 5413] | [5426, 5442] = -159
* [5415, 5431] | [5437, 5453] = -161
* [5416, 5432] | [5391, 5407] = -156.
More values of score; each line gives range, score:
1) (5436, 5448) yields 5440.20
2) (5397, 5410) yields 5407.72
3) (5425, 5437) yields 5427.68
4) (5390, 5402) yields 5392.80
